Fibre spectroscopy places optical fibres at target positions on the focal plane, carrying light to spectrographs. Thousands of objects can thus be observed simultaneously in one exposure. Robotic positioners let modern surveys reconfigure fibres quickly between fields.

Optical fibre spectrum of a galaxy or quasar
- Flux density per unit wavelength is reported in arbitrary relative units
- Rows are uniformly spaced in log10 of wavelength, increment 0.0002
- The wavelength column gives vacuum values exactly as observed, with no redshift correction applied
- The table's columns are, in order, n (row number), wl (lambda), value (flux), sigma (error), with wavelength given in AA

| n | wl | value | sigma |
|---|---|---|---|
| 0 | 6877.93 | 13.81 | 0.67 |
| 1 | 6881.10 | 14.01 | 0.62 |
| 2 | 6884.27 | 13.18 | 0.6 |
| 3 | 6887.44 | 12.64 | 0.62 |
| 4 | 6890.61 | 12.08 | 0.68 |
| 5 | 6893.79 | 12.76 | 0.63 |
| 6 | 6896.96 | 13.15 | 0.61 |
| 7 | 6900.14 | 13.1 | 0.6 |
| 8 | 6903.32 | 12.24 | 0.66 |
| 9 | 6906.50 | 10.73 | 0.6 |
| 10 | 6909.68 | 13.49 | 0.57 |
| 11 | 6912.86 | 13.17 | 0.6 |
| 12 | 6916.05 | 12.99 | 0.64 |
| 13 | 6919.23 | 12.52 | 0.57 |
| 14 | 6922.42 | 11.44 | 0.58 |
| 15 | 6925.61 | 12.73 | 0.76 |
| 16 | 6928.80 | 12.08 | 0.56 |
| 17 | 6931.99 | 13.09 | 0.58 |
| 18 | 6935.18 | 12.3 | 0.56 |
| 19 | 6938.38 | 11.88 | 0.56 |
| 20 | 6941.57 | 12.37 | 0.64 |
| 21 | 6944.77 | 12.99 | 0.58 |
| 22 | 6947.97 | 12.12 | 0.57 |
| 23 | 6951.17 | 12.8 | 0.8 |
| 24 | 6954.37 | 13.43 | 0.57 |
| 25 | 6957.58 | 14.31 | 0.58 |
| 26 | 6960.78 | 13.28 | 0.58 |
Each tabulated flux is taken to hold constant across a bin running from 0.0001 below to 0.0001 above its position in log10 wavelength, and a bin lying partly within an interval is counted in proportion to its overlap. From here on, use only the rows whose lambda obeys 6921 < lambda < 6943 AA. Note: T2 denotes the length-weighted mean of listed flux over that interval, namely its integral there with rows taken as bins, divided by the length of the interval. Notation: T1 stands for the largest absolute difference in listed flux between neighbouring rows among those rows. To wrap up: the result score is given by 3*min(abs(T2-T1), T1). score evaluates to 3.9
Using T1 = 1.29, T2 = 12.3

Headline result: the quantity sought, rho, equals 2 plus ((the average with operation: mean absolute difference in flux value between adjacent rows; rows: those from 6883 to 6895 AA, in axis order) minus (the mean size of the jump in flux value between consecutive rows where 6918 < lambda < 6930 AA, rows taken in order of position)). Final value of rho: 1.6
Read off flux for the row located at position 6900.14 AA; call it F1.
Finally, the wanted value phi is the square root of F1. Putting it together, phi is 3.62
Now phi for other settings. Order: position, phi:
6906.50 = 3.28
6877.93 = 3.72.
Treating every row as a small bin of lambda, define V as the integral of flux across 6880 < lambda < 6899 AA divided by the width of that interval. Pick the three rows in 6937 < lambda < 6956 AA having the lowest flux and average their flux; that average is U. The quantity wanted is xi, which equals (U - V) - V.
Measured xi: -13.8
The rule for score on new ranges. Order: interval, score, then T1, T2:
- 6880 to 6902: 2.5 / 0.83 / 13.0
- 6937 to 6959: 2.6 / 0.88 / 12.8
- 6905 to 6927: 8.3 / 2.76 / 12.4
